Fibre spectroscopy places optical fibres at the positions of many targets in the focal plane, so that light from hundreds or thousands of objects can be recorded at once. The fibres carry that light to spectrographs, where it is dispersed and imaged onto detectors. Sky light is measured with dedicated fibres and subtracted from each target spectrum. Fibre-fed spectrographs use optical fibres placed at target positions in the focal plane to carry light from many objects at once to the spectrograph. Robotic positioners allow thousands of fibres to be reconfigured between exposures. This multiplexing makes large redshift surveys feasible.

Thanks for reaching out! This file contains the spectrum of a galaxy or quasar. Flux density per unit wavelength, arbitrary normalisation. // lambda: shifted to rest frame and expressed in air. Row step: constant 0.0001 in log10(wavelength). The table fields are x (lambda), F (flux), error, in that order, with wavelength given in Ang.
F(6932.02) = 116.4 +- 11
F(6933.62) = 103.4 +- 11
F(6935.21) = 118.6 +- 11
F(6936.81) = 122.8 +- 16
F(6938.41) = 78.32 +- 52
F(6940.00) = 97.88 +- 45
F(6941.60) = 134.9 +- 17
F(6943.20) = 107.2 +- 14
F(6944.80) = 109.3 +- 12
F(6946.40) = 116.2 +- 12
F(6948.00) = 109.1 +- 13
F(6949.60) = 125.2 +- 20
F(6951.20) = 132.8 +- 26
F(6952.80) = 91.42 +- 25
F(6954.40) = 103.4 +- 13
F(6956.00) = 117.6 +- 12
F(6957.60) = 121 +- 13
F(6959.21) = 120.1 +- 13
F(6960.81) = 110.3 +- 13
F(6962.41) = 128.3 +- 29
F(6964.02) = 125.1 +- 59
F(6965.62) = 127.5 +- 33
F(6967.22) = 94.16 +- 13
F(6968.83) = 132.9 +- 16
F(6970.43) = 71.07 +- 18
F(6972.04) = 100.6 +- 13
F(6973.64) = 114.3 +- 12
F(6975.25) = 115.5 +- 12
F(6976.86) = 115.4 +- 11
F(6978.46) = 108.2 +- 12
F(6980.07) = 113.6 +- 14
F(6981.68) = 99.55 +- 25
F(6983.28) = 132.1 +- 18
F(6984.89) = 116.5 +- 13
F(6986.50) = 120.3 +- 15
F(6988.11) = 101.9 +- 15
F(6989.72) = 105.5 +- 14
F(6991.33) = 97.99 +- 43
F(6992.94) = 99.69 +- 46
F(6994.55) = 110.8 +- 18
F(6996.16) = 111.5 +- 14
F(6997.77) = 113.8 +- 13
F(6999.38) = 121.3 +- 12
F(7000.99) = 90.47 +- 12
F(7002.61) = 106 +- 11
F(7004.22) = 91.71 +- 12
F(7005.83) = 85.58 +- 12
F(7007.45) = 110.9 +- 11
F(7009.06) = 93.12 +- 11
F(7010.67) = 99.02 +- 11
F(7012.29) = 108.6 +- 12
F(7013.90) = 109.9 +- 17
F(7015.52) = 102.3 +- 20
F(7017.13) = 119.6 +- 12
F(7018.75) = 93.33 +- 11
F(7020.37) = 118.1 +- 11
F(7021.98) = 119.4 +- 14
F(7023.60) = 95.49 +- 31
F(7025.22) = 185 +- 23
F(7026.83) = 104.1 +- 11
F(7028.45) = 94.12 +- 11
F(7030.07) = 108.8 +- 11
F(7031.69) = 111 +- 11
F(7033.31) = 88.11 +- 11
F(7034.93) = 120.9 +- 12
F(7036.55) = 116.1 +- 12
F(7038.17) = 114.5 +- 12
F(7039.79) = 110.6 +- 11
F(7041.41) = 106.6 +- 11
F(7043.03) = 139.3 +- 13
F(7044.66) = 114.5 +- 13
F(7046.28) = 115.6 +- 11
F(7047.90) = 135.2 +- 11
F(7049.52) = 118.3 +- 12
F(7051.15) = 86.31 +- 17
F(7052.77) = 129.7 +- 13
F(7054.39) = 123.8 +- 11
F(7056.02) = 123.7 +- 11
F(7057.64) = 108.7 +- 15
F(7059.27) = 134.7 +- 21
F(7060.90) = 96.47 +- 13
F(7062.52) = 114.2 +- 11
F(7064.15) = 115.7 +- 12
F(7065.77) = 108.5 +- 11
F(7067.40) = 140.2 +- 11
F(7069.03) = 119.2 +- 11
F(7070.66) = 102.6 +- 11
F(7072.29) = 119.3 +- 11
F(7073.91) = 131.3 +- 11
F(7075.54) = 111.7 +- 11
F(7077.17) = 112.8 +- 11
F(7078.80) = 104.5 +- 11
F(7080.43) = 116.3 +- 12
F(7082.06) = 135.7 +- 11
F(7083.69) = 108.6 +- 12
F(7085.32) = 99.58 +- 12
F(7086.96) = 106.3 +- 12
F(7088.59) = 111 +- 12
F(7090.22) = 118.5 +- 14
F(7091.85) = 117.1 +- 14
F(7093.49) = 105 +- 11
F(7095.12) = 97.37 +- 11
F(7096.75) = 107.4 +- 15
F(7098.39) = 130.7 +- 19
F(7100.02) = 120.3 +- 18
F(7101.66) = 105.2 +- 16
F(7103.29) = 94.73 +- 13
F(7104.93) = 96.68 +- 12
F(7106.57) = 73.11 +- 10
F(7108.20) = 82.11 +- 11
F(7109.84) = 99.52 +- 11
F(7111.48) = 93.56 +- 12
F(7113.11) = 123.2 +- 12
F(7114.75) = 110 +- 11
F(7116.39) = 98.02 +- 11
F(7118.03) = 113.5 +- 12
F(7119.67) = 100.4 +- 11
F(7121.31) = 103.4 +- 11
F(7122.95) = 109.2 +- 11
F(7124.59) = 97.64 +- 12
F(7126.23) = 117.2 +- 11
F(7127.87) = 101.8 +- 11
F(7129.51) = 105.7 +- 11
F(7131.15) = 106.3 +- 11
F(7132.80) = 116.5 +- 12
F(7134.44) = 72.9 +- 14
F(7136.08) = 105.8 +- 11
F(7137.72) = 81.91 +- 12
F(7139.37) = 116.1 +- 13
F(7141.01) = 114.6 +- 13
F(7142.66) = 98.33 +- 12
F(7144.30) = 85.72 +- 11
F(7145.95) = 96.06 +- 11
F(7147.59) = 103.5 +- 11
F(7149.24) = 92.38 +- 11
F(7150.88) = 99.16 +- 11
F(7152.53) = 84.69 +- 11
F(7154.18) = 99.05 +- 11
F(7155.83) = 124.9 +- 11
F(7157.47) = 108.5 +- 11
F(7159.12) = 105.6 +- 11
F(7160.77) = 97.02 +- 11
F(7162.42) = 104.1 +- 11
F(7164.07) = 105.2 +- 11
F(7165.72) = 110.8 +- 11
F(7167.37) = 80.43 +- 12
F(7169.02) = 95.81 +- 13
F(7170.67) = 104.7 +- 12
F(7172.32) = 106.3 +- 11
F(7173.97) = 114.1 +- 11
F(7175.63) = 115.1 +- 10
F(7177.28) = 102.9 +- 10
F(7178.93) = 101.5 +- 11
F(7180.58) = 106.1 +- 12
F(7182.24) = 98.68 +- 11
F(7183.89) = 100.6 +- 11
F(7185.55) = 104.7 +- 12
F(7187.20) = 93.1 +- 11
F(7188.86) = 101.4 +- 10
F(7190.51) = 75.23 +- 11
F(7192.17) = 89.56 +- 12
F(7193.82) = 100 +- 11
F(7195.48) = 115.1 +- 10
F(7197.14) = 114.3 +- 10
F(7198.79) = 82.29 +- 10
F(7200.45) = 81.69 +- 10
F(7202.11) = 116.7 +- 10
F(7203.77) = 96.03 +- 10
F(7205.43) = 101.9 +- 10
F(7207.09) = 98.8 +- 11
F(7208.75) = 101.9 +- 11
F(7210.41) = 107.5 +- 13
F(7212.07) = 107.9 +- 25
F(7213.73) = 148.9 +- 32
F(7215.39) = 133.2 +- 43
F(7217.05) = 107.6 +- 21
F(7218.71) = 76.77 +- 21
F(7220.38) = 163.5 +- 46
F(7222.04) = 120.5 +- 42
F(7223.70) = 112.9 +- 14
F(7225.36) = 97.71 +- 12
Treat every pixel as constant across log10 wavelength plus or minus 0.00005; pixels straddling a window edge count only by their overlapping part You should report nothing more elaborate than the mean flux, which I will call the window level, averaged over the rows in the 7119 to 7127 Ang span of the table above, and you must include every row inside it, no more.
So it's 106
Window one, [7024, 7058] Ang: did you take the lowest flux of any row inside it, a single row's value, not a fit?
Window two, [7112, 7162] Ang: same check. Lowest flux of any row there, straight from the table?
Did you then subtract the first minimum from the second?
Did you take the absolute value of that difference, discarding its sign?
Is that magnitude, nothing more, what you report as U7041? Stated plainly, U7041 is 13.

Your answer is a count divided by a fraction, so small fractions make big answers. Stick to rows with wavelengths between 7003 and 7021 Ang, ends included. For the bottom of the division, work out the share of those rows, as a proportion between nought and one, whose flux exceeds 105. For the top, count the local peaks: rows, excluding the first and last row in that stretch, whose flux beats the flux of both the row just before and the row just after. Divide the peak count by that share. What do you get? 6.6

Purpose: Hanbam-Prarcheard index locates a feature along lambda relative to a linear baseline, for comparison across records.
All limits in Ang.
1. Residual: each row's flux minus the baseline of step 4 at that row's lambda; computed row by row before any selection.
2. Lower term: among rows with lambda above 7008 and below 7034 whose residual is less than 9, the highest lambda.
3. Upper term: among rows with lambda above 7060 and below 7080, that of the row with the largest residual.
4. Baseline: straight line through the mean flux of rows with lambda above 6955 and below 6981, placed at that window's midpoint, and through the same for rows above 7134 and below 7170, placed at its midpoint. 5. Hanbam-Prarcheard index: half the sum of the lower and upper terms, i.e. 7050.4 Ang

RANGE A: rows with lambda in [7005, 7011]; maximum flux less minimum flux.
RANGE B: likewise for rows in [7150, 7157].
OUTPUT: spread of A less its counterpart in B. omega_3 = -15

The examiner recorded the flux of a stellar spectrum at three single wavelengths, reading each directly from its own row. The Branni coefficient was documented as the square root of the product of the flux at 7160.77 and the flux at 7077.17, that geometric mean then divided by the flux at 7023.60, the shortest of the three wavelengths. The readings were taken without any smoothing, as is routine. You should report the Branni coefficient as 1.10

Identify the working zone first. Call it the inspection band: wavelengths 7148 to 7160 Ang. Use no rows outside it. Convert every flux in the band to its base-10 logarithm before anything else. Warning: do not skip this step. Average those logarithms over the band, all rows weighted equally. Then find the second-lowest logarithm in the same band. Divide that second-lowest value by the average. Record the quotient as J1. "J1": 0.980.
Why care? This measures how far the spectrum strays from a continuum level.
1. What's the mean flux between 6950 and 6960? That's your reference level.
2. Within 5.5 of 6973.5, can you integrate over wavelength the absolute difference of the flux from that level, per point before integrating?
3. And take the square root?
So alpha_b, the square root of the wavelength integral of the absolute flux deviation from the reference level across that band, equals 11.6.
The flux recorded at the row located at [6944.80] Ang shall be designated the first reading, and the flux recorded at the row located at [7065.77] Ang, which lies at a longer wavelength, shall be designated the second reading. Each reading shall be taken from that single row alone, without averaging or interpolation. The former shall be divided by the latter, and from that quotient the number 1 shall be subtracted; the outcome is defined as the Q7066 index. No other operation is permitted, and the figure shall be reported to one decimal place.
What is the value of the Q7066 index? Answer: 0.0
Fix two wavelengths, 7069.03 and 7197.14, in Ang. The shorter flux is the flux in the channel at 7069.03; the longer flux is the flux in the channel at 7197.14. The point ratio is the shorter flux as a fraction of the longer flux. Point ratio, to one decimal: 1.0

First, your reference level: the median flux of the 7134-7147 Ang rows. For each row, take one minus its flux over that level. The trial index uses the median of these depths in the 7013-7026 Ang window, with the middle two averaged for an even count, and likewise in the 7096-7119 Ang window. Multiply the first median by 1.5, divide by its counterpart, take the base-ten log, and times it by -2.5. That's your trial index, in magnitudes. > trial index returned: -1.7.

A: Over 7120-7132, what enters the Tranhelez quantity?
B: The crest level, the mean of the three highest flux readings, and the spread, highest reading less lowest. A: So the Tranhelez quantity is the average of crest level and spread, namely 65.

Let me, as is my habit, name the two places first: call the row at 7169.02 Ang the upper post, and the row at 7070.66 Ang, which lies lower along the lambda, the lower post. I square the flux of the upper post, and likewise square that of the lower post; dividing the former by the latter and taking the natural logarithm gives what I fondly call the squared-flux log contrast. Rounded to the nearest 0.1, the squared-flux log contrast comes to -0.1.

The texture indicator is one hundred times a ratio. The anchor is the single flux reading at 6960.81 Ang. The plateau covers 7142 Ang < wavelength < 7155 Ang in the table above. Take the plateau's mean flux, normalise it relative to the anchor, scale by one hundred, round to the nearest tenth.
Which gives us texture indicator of 86.0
